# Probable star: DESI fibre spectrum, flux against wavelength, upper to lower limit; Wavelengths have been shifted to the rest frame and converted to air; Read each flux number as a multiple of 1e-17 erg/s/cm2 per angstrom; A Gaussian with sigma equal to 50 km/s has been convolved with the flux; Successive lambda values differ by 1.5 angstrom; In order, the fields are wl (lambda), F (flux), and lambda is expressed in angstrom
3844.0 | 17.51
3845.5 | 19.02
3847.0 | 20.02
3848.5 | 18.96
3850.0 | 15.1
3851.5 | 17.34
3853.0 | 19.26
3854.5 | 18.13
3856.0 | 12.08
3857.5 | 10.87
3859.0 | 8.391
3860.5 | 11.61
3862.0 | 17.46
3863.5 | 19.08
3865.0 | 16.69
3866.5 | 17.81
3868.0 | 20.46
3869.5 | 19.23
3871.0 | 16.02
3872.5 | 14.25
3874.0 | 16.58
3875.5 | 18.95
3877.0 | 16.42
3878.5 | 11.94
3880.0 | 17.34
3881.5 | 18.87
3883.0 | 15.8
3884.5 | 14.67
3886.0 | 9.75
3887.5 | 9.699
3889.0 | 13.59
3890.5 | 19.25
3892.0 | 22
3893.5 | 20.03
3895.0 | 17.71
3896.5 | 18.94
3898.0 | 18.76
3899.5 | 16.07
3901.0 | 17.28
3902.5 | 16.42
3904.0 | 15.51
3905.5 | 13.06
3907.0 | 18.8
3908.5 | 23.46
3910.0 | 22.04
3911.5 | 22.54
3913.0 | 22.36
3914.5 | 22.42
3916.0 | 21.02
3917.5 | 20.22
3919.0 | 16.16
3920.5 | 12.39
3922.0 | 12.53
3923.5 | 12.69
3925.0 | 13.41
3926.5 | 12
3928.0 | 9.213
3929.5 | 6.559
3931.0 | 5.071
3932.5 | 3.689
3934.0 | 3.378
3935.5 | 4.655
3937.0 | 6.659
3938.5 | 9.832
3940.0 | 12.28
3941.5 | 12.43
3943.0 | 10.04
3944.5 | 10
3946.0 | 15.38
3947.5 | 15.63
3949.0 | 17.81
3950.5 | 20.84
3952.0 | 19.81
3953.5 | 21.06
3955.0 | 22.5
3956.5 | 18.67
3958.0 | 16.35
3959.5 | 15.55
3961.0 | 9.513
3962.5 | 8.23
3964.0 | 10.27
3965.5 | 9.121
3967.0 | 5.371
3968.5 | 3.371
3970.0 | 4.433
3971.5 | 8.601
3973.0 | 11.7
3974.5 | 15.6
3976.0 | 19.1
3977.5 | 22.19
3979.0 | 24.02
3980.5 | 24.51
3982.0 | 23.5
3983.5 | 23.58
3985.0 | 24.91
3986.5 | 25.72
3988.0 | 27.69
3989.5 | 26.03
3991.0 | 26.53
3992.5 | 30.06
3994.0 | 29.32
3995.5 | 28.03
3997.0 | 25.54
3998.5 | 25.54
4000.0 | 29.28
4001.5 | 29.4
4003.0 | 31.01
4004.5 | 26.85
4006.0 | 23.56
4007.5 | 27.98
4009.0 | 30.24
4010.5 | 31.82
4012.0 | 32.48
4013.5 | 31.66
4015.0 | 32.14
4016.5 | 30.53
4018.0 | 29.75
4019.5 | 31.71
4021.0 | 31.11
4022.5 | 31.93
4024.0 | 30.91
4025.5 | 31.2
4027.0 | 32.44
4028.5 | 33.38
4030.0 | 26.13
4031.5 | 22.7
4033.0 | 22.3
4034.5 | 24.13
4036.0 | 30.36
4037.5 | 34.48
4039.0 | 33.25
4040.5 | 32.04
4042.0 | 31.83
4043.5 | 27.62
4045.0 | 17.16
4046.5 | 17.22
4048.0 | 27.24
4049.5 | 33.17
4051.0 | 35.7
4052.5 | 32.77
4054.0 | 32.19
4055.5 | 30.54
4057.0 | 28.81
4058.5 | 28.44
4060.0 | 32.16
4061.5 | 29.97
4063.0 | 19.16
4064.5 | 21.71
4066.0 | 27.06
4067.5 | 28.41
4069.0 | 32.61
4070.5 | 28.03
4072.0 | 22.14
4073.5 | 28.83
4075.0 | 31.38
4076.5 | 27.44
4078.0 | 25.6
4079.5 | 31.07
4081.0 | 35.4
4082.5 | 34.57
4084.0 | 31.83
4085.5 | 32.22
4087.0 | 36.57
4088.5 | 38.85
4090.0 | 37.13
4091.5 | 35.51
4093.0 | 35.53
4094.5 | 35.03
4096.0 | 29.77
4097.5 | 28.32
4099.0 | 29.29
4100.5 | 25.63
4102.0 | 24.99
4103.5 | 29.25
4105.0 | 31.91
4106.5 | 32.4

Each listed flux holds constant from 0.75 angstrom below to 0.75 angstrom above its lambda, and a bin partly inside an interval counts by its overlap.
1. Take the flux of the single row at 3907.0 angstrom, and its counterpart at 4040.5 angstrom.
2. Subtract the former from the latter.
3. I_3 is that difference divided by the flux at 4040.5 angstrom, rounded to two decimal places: 0.41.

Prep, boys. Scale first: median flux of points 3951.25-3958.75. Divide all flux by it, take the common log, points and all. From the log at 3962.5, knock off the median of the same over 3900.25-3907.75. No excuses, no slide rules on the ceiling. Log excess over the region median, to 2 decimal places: -0.30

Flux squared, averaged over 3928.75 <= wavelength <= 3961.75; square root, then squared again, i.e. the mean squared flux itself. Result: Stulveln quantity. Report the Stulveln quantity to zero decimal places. 195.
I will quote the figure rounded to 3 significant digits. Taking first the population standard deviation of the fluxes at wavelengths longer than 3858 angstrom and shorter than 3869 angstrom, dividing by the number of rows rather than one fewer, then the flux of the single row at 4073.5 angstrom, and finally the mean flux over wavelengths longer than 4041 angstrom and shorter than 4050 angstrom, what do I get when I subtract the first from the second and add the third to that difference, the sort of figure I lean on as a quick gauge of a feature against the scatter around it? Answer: 50.5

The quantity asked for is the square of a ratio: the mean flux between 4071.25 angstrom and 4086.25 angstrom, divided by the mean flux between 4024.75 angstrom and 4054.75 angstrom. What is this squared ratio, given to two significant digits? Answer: 1.1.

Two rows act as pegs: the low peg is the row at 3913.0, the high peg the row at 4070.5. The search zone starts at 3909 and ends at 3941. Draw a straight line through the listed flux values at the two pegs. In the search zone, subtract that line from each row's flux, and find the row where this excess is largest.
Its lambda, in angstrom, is 3911.5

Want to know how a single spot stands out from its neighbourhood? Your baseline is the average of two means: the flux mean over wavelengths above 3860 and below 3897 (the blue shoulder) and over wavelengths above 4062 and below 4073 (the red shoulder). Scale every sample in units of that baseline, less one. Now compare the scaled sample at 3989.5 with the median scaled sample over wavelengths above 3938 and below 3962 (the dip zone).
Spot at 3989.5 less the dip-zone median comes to 0.5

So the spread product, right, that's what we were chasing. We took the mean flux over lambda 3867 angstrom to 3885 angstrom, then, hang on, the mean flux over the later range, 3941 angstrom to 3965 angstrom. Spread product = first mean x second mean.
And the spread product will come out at 255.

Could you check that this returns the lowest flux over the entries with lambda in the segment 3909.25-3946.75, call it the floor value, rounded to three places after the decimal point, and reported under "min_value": 3.378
